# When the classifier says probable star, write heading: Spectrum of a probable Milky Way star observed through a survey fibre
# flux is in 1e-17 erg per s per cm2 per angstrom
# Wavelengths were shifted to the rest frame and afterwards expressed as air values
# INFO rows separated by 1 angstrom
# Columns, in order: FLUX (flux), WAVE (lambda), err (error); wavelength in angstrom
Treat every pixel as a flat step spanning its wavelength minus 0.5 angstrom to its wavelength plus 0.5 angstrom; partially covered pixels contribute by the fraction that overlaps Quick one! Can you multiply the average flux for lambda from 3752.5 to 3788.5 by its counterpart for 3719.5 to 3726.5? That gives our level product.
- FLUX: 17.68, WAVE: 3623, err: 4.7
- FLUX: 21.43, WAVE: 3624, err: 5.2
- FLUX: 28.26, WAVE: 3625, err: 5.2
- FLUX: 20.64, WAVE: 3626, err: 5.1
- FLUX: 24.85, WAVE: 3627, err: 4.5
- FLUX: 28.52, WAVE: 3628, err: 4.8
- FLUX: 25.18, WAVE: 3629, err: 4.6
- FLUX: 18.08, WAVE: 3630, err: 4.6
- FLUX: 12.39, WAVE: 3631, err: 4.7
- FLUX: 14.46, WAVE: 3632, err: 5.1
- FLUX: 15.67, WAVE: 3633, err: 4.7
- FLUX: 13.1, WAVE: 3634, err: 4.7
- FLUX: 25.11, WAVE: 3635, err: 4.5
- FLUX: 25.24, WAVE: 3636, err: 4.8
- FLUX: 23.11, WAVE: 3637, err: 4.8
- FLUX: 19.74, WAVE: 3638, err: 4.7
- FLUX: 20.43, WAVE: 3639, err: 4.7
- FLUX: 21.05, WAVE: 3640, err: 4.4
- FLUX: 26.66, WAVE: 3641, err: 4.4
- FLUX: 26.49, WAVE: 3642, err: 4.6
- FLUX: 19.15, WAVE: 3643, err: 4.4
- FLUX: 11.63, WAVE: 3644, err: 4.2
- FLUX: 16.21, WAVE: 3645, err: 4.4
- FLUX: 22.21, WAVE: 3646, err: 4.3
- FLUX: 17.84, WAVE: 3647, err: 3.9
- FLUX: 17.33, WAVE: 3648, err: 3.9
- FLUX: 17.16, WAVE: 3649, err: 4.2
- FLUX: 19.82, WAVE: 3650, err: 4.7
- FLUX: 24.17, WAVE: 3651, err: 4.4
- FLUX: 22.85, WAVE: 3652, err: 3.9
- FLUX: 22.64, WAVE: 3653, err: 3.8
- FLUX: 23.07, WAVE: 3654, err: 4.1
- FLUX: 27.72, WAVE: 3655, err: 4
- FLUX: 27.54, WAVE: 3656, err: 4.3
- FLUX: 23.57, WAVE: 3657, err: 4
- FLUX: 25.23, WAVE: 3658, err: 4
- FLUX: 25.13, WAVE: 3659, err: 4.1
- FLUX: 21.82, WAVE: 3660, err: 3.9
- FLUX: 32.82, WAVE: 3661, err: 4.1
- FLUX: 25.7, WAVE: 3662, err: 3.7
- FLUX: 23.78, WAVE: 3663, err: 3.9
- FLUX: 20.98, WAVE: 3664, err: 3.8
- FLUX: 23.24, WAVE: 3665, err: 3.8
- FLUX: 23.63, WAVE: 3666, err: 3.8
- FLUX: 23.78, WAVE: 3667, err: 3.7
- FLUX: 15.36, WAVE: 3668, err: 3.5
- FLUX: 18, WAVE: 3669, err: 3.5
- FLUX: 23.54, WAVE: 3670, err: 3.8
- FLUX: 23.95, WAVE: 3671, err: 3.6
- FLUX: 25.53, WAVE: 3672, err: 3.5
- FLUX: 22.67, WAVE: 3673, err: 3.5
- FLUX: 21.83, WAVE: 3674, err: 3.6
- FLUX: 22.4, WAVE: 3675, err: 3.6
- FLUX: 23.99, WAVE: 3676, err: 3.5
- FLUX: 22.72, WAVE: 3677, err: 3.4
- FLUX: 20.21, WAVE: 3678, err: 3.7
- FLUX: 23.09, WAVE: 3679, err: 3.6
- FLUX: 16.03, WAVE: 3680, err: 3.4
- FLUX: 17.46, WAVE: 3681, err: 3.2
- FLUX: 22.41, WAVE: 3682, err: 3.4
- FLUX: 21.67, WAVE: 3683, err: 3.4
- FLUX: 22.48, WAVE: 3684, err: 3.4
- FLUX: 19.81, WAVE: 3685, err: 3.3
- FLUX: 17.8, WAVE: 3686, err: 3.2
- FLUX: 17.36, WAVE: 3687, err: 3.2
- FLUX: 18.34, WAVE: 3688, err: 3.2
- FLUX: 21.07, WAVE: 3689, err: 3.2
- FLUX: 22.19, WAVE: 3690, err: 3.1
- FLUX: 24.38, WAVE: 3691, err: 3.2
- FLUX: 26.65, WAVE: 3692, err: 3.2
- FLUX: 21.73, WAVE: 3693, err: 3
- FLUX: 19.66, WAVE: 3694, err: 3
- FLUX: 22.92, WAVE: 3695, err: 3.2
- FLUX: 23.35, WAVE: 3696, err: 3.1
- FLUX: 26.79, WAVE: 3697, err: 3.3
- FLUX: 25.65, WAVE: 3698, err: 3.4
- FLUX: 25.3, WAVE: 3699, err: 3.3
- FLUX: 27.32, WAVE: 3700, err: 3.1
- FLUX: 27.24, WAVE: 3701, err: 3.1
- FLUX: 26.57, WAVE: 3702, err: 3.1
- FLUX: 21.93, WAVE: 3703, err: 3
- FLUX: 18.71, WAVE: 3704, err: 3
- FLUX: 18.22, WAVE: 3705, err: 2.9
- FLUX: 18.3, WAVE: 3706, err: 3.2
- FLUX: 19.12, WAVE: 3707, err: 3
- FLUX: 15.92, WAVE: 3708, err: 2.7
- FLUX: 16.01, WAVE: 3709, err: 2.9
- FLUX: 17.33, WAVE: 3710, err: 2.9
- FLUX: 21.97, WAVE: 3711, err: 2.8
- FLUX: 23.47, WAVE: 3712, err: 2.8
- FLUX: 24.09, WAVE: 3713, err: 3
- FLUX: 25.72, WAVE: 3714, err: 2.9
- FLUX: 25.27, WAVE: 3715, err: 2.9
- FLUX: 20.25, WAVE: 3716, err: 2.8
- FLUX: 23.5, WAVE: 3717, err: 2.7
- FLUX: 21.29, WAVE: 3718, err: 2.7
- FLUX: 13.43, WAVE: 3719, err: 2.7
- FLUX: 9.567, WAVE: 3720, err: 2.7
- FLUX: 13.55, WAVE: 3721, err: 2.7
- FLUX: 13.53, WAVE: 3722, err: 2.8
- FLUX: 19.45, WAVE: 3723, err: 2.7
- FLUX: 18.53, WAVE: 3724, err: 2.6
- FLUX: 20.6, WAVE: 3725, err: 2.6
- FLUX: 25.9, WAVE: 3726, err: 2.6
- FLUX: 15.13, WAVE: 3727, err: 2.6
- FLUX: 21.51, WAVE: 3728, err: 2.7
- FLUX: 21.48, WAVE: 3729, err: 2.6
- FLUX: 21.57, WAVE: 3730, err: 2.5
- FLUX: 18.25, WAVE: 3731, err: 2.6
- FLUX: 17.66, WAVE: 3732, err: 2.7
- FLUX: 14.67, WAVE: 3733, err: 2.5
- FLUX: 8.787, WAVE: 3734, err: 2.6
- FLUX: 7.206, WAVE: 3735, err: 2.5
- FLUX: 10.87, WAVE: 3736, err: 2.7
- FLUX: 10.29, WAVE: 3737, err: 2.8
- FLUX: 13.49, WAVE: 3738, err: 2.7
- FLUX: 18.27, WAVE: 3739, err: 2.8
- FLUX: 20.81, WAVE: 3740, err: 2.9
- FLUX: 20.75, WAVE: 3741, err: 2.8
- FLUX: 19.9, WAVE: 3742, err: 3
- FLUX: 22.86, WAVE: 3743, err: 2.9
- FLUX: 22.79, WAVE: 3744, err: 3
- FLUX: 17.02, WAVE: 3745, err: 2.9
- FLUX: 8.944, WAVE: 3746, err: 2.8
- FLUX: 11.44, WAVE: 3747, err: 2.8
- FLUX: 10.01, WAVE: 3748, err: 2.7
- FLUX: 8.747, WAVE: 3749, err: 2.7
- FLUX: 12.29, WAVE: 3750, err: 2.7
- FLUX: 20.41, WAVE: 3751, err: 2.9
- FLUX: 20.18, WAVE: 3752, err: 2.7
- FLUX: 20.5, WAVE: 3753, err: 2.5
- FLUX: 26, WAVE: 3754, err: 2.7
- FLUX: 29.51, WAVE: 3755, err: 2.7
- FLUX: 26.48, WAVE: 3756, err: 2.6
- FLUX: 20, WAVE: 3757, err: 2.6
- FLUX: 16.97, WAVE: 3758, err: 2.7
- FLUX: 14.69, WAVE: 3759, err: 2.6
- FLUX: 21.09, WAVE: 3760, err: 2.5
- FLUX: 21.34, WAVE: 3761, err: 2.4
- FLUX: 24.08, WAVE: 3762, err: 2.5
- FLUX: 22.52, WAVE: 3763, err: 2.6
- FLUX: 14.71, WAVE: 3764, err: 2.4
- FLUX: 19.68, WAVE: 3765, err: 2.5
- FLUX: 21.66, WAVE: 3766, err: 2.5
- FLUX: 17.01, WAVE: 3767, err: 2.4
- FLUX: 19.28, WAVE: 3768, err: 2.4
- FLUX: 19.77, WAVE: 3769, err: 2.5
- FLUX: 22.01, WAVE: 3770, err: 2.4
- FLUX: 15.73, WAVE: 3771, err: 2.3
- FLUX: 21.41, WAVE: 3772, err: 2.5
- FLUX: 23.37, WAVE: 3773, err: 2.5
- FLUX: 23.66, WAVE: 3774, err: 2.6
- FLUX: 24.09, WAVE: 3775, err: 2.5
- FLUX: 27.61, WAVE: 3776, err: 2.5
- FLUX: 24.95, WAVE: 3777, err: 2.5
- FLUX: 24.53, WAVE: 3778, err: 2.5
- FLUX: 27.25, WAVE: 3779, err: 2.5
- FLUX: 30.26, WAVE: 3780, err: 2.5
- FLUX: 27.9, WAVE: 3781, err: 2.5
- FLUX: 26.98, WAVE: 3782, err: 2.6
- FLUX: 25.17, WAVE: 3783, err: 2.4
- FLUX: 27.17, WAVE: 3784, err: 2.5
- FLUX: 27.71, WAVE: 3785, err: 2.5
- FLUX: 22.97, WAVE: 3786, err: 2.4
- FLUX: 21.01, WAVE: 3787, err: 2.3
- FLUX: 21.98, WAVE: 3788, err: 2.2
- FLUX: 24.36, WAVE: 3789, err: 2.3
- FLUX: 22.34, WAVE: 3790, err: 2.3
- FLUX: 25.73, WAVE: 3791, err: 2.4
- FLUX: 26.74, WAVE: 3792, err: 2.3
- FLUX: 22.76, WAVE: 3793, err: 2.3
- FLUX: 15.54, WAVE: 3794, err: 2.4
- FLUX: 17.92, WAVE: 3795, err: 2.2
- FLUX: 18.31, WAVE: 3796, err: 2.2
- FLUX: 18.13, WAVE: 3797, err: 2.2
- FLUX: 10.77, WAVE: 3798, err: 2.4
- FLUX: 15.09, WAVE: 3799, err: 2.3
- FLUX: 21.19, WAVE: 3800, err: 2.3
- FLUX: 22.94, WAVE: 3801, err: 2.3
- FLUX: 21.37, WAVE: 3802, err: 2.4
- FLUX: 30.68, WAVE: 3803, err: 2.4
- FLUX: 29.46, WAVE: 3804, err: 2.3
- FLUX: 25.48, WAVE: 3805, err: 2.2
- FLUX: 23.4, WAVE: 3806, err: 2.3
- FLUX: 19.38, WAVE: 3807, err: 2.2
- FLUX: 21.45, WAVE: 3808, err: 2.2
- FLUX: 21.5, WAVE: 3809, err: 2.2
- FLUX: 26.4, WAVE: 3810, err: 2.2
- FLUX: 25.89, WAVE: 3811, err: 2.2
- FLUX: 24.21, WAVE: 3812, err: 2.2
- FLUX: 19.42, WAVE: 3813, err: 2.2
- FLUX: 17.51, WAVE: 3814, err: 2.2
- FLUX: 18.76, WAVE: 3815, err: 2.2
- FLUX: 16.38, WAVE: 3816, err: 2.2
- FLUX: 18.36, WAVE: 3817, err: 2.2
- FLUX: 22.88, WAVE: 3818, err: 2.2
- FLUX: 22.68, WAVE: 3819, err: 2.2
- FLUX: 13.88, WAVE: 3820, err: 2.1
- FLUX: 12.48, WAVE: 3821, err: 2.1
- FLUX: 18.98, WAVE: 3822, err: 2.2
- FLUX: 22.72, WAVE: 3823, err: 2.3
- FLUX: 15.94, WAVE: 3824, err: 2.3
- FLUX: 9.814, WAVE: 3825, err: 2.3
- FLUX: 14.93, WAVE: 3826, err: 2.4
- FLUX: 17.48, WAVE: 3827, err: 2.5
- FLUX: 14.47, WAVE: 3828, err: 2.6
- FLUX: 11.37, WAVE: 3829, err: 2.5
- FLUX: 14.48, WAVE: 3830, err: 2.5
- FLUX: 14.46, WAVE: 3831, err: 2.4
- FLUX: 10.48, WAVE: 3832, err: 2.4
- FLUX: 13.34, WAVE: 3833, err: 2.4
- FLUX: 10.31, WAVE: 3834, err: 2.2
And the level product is 395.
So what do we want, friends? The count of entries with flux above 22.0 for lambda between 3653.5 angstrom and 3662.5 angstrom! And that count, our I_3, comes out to 8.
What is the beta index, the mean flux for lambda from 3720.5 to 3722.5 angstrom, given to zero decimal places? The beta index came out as 14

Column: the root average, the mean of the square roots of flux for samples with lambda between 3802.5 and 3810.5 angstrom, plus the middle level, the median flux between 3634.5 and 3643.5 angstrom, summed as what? 28.1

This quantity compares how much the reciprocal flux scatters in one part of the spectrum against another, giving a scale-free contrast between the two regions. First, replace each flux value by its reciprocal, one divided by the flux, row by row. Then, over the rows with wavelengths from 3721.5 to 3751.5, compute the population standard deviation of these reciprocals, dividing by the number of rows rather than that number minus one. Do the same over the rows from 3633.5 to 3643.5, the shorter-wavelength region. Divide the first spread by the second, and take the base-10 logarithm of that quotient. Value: 0.4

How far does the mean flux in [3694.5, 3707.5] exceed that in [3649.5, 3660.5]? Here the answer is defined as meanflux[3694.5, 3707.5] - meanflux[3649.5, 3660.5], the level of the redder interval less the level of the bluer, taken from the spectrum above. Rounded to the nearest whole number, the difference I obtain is -1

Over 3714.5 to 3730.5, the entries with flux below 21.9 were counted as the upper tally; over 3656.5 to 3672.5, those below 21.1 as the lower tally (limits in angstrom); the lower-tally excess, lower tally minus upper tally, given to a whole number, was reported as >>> -10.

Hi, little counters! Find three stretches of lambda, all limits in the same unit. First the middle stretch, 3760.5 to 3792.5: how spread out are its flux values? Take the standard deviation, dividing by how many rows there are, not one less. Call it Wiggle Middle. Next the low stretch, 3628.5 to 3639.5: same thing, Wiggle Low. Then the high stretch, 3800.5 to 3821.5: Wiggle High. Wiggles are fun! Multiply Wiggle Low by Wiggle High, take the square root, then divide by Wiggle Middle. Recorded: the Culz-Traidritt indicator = 1.3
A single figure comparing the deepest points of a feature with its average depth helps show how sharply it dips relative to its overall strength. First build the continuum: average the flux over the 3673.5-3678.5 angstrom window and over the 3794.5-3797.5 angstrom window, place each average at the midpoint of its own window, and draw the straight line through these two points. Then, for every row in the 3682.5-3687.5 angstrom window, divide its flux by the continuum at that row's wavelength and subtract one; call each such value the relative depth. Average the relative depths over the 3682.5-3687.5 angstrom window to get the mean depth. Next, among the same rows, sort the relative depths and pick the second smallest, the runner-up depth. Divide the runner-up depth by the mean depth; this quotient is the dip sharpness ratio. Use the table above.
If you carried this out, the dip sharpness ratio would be 1.9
